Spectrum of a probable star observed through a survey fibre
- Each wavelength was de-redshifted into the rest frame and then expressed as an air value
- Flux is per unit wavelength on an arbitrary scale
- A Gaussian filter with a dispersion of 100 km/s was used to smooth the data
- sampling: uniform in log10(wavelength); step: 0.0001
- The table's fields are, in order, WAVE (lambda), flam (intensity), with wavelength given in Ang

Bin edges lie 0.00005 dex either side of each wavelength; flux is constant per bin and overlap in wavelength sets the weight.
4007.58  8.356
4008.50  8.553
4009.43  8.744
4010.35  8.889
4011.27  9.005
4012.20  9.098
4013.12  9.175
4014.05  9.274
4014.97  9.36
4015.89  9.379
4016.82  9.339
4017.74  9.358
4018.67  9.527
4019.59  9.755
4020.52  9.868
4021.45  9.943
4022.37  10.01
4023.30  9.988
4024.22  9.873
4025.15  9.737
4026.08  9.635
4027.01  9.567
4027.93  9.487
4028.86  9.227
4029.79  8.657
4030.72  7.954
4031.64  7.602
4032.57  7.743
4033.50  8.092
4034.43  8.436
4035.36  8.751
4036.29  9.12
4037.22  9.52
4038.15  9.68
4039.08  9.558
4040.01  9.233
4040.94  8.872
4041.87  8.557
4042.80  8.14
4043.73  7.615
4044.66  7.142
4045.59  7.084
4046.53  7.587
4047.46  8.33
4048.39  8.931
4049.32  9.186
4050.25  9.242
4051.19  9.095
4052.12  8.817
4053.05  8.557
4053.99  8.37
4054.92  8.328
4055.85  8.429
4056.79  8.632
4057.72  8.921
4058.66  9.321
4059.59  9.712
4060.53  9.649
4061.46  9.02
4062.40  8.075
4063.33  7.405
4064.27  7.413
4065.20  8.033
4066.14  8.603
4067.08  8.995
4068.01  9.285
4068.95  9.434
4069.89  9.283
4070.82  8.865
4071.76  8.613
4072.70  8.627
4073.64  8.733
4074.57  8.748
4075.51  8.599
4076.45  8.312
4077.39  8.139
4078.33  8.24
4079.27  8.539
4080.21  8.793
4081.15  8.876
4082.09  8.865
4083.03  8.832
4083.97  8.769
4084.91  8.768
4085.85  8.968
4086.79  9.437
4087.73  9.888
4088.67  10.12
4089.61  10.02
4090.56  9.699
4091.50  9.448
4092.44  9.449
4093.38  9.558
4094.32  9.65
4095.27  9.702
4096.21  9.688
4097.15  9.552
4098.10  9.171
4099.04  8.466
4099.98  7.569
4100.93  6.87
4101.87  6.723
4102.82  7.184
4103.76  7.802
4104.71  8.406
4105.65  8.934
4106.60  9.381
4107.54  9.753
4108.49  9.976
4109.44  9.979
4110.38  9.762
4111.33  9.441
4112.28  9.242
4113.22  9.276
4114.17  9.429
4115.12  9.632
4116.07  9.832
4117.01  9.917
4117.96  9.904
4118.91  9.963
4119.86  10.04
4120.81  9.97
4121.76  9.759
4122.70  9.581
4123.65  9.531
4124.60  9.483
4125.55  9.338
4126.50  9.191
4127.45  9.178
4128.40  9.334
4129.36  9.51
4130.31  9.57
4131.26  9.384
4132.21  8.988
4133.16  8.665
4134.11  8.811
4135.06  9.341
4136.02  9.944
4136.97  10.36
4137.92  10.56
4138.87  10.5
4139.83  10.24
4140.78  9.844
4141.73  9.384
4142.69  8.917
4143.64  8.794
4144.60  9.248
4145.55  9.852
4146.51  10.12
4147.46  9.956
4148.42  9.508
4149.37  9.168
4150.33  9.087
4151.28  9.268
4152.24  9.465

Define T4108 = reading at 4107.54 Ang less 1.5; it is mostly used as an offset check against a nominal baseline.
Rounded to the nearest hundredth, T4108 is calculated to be 8.25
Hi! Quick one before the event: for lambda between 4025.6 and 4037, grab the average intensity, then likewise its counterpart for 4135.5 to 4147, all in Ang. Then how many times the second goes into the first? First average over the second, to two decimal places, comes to 0.89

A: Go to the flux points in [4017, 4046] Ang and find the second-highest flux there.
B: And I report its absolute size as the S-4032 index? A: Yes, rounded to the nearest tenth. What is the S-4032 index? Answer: 10.0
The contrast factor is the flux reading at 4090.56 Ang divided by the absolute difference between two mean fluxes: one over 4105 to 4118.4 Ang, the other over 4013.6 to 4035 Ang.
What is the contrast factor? 25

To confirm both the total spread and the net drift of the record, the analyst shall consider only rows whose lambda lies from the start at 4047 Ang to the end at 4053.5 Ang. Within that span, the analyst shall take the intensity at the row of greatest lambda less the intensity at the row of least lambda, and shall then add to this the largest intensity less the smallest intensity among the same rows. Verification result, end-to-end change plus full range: 1.1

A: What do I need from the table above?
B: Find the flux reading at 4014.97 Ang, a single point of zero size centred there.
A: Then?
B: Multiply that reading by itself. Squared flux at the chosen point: 88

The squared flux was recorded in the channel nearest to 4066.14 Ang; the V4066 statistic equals 74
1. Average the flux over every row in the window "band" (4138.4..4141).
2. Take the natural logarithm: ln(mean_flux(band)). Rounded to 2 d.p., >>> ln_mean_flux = 2.32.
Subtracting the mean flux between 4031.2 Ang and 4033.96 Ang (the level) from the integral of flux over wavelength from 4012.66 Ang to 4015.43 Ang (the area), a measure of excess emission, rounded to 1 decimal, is 17.9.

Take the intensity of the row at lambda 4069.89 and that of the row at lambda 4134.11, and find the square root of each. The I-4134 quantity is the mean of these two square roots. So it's 3.01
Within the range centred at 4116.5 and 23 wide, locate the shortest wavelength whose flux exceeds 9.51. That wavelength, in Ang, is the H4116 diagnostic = 4107.54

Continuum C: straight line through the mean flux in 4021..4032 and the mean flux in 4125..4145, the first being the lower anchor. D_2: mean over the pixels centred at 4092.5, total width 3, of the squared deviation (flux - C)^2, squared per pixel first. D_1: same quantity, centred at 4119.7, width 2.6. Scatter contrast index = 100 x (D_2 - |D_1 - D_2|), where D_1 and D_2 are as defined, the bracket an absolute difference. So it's -27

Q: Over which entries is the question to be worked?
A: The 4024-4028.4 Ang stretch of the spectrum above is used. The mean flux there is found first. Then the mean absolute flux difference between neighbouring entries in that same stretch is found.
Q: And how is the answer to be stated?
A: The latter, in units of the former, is 0.010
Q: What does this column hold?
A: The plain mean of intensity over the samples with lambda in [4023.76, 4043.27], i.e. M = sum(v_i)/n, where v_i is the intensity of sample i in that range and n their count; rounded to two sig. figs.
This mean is 8.9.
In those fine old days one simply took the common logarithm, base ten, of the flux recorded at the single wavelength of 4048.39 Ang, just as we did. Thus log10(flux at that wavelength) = 0.951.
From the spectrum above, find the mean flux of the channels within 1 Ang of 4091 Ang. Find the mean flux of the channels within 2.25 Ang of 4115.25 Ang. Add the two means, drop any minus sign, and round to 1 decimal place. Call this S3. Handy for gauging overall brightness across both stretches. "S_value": 19.2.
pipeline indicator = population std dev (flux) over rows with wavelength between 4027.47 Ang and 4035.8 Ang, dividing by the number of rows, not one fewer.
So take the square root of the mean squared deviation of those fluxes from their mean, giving 0.62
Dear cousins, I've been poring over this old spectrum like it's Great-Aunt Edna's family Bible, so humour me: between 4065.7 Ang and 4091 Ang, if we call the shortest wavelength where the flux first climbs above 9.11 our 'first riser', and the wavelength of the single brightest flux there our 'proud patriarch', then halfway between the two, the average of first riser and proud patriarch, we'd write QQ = 4078.3 Ang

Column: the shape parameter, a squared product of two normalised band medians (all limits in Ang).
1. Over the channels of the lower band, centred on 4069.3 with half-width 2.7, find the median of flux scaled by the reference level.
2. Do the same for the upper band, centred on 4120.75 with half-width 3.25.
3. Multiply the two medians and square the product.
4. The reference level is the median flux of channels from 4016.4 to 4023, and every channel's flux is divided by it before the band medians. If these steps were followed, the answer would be 0.90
